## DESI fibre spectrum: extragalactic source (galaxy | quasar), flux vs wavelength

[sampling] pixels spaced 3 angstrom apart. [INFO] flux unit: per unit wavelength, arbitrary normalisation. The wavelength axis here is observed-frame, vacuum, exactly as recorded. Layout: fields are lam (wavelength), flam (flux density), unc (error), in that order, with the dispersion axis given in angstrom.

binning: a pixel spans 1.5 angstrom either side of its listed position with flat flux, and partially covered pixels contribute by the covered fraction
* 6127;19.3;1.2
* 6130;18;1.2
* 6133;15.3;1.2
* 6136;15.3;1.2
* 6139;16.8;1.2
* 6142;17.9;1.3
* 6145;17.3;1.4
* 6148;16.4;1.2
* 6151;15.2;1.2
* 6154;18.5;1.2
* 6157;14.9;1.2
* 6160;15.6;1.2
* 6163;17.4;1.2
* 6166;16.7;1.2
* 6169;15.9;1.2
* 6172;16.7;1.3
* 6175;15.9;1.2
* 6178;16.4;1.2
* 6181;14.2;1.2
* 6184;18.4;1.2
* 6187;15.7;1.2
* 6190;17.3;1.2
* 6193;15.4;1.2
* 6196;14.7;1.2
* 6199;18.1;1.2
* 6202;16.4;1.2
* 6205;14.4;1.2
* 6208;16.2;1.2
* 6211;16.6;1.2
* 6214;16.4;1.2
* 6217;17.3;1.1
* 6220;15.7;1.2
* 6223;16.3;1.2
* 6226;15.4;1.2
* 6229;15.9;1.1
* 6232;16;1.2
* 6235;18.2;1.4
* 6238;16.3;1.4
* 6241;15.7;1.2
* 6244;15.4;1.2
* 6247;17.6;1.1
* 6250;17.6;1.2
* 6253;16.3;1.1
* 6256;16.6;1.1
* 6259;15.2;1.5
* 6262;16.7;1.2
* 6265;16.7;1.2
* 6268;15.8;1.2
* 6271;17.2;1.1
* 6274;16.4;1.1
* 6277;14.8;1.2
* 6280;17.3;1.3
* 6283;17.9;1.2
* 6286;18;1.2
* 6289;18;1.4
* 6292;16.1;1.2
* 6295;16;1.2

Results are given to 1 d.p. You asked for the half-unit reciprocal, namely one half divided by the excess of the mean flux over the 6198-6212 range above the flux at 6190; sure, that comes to -0.5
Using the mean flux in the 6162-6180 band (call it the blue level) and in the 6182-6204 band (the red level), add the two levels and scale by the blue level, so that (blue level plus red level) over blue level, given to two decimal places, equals 2.00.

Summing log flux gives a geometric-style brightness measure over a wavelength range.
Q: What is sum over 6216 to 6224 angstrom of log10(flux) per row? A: 3.646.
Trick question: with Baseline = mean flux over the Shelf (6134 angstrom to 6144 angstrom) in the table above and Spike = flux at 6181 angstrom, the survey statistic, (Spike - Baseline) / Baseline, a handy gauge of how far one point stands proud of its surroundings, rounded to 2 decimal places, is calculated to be -0.15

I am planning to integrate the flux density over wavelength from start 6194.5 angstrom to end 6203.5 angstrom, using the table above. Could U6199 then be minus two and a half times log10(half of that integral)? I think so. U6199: -4.67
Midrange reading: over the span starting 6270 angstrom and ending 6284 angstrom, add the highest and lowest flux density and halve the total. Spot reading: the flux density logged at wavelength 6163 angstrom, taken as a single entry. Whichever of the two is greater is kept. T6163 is 17.40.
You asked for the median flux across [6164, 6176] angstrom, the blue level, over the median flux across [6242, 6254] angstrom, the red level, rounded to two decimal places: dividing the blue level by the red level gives 0.96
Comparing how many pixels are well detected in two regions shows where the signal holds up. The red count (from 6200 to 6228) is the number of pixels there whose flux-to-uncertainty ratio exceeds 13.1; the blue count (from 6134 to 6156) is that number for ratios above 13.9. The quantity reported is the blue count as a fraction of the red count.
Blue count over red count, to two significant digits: 0.33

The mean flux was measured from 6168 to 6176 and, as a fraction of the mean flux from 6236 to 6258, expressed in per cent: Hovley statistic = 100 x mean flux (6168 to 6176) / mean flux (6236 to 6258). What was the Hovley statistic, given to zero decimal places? 98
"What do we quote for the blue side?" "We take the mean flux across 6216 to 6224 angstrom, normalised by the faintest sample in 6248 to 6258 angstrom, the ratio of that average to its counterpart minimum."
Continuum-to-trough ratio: 1.01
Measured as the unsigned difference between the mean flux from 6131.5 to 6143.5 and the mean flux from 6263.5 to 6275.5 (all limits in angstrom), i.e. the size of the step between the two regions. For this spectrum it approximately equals 0.20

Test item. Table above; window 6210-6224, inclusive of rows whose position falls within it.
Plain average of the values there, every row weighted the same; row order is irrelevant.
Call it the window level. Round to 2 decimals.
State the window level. 16.46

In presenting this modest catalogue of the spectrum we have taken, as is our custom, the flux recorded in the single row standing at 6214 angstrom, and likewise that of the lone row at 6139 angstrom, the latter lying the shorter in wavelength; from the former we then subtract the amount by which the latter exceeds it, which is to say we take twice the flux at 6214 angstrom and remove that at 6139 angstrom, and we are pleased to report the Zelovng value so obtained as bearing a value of 16.0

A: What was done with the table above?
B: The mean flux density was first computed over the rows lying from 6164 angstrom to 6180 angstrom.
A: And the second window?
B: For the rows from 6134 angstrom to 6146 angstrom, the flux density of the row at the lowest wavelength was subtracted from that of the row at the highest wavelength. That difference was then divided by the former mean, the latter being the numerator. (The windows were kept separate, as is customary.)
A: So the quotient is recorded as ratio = 0.12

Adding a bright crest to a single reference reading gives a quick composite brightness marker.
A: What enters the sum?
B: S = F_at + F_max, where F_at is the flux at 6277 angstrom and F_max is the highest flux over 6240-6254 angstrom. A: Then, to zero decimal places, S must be 32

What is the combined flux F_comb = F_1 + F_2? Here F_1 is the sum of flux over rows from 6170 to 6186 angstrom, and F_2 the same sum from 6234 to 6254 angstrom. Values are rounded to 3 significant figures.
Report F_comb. 199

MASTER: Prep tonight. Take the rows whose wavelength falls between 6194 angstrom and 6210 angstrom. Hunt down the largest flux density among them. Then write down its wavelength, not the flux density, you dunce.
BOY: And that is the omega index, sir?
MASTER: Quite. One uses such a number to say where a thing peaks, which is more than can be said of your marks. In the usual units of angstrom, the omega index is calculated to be 6199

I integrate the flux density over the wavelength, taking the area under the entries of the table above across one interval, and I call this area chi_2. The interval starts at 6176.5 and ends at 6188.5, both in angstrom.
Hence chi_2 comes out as 194.1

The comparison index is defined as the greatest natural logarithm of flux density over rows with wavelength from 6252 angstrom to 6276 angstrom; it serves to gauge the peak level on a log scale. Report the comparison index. 2.84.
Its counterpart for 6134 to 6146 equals 2.88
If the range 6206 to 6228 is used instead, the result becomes 2.85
